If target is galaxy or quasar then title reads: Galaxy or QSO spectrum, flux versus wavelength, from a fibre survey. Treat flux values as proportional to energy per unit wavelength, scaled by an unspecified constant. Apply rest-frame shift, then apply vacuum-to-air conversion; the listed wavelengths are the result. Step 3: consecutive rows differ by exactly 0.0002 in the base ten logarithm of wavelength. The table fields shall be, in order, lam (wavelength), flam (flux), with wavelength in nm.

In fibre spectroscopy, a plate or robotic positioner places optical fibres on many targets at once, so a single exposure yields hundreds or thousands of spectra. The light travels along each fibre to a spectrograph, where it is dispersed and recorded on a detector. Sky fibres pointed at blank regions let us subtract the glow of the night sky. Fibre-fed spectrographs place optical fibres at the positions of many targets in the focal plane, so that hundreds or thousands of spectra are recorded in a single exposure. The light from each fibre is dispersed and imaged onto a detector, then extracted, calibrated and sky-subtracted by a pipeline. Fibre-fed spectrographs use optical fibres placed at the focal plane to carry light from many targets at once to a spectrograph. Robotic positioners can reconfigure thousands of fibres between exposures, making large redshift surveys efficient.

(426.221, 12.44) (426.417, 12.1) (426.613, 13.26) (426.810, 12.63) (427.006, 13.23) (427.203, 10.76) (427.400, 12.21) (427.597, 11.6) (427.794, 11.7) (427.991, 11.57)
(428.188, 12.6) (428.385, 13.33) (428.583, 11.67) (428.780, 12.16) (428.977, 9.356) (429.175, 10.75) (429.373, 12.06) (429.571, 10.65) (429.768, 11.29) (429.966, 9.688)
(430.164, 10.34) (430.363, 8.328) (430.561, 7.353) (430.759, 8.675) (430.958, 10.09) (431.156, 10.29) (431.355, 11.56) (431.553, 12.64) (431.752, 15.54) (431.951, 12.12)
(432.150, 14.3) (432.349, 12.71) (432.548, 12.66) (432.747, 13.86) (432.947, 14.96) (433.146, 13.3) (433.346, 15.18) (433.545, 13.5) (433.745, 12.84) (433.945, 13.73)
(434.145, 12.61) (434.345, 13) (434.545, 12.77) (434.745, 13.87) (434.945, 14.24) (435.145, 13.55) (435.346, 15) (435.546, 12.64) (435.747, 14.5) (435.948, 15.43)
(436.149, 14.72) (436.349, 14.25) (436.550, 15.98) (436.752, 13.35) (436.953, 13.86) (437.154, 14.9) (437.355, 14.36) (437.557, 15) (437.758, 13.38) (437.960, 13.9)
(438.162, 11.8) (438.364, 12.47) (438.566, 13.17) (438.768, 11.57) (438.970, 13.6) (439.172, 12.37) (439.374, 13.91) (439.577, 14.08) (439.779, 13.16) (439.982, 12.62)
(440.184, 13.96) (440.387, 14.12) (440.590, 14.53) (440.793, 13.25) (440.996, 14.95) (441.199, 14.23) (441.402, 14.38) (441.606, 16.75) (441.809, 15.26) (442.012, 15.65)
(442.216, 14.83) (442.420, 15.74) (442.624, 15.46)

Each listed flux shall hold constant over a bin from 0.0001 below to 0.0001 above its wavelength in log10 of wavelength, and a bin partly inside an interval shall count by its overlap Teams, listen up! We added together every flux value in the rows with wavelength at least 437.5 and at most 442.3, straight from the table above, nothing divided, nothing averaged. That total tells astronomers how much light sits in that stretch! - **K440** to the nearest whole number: 333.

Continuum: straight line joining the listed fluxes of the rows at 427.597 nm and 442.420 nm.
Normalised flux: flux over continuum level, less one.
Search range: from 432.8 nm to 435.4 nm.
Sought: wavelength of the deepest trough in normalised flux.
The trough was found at 434.145 nm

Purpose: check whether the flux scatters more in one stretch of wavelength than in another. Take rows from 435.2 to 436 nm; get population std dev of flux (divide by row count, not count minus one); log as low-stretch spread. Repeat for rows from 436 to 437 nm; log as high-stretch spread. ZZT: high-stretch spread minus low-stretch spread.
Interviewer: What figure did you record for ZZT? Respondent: -0.2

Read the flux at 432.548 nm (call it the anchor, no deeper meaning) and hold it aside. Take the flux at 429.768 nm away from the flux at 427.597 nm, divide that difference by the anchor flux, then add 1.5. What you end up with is 1.52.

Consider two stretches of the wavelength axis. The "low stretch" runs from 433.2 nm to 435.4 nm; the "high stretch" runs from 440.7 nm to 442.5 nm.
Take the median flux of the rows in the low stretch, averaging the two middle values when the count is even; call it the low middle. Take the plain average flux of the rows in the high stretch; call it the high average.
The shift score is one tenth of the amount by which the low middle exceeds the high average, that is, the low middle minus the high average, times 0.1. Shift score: -0.145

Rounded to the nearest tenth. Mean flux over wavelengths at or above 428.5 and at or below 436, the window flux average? 12.3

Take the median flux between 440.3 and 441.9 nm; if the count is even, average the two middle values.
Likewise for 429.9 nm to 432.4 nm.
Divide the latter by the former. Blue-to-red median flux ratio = 0.72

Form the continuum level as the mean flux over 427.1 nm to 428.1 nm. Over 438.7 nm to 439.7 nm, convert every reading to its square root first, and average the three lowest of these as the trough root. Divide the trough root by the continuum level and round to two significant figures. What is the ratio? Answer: 0.31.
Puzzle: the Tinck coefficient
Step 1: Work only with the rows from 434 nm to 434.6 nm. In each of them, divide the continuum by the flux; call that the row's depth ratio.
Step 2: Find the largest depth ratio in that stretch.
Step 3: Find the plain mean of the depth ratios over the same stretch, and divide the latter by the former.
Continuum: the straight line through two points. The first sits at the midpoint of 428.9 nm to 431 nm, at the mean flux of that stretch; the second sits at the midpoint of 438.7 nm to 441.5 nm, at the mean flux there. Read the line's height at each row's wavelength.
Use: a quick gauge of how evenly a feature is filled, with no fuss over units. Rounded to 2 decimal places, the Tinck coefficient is 0.99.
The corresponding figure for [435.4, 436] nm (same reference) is 0.90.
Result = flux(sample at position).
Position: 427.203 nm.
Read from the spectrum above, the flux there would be 10.76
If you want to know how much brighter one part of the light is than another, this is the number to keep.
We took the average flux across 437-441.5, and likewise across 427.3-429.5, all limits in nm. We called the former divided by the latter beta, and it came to 1.16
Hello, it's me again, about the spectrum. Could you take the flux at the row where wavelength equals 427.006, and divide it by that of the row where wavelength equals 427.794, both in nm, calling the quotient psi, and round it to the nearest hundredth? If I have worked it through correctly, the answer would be 1.13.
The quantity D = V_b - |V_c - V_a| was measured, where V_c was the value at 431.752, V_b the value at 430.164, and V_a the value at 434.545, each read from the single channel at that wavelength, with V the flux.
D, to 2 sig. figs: 7.6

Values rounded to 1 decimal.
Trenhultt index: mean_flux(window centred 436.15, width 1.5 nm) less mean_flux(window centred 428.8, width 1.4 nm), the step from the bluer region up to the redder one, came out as 2.7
